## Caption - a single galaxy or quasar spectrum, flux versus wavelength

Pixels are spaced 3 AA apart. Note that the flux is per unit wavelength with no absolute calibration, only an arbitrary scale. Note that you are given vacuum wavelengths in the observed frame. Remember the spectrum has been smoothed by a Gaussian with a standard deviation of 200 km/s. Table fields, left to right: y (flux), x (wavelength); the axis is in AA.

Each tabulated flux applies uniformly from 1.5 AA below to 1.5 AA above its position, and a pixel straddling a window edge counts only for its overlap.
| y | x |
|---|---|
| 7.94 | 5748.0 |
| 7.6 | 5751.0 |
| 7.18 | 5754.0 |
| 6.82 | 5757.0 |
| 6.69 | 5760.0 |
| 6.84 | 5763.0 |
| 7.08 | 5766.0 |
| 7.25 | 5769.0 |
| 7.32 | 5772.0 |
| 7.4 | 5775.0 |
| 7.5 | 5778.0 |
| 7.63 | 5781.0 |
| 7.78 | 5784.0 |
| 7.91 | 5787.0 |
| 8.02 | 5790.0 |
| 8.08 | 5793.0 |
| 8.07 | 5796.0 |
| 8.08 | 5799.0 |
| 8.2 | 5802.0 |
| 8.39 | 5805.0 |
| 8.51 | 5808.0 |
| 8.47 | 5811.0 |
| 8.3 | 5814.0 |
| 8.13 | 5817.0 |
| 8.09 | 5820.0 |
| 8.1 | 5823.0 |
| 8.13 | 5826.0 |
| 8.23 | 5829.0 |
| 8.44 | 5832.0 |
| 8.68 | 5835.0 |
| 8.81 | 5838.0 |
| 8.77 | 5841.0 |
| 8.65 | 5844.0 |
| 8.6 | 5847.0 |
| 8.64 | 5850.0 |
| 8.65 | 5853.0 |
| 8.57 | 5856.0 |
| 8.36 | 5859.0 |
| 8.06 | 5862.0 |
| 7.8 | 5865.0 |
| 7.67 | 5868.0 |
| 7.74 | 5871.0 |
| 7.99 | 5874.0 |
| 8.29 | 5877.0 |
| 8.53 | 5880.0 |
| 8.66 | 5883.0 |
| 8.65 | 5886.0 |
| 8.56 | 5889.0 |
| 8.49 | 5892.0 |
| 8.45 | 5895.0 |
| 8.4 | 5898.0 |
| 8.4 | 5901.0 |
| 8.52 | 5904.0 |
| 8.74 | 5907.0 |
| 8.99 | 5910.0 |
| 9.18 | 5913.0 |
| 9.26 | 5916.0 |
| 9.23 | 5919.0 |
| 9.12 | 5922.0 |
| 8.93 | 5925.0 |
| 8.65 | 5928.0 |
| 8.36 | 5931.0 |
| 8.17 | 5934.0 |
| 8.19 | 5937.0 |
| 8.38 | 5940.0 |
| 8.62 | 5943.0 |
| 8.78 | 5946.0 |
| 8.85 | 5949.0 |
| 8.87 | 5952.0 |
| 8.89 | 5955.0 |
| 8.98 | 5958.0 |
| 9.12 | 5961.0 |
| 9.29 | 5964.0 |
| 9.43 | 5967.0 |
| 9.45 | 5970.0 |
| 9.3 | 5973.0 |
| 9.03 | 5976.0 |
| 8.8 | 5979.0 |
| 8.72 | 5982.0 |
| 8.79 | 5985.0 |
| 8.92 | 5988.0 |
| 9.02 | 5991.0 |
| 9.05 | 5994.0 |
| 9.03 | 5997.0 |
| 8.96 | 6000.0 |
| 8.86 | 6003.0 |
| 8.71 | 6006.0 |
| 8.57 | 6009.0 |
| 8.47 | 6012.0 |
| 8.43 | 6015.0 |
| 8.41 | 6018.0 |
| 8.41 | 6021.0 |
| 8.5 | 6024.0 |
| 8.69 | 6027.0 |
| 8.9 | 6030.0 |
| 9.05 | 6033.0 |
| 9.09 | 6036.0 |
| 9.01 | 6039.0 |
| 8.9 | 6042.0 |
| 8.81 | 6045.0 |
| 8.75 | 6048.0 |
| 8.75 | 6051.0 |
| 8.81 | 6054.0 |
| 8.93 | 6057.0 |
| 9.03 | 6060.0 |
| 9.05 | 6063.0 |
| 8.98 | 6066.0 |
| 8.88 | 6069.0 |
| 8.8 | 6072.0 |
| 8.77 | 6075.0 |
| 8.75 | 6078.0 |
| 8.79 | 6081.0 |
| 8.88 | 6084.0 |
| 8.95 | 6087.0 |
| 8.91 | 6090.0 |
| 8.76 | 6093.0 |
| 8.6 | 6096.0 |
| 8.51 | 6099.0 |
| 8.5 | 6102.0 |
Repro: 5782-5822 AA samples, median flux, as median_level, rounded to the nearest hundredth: 8.09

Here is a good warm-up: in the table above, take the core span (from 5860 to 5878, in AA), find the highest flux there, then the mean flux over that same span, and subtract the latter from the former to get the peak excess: 0.36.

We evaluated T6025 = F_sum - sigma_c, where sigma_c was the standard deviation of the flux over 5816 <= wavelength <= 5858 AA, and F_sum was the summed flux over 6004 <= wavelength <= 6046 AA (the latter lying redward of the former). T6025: 122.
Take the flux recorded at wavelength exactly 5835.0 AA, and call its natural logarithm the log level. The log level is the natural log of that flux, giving 2.16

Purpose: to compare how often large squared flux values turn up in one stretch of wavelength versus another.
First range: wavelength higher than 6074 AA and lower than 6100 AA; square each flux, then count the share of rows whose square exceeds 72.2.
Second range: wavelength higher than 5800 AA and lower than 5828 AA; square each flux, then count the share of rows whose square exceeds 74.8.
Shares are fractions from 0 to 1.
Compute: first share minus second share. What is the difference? 1.0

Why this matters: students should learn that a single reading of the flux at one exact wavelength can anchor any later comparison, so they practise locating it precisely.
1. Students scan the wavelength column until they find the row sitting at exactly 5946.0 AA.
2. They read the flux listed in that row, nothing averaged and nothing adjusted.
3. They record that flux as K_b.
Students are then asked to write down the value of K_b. 8.78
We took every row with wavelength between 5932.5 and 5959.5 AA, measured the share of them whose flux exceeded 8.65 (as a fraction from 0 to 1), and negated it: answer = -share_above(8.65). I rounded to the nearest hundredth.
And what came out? -0.56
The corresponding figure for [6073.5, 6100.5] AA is -0.78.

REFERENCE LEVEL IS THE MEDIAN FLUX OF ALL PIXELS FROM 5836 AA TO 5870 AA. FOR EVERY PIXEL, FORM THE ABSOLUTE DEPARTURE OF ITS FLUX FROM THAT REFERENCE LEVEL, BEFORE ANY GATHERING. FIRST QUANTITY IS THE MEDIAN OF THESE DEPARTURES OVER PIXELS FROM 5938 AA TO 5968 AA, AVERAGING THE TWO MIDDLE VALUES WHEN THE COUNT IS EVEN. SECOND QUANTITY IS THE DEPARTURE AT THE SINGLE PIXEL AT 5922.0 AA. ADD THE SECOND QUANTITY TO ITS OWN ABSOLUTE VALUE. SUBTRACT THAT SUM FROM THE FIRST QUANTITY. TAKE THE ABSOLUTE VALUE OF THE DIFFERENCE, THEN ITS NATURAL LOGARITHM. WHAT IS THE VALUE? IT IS -0.3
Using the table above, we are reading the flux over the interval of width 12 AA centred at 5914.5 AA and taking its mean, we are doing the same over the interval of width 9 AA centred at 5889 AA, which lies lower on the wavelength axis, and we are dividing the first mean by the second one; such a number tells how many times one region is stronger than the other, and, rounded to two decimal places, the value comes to 1.07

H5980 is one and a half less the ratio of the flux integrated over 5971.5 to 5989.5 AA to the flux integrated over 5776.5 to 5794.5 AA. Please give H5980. 0.36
